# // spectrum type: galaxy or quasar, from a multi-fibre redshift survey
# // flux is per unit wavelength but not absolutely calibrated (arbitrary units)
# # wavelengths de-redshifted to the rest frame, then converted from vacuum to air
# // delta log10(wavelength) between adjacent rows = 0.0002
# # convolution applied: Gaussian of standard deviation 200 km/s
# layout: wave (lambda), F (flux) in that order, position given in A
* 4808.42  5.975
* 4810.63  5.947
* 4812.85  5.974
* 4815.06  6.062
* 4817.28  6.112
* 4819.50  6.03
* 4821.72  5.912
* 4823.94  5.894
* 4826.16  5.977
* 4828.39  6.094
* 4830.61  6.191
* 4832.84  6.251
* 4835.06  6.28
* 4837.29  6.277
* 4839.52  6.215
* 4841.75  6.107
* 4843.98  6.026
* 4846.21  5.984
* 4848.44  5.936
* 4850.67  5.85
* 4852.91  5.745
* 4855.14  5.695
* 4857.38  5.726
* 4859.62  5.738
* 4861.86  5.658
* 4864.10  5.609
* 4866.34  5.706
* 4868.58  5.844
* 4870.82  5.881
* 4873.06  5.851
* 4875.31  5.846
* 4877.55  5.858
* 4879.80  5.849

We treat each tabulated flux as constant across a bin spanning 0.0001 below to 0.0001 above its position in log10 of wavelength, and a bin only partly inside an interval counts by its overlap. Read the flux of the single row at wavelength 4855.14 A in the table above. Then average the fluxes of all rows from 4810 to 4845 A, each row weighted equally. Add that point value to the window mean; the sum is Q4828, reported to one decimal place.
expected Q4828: 11.8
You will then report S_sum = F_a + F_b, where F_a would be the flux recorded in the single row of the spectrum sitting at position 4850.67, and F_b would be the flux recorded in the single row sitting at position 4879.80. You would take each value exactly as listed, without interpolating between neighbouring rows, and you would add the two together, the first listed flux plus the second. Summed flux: 11.7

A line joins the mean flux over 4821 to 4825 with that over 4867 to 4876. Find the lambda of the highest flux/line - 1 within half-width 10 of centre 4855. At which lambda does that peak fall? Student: 4846.21 A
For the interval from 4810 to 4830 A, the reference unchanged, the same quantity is 4817.28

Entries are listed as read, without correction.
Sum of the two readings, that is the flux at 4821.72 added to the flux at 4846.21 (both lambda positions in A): 11.9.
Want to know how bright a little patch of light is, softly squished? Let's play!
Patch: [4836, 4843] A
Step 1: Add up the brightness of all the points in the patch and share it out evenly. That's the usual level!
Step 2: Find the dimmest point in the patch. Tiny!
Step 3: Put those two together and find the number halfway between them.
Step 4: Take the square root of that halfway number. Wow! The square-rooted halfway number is 2.48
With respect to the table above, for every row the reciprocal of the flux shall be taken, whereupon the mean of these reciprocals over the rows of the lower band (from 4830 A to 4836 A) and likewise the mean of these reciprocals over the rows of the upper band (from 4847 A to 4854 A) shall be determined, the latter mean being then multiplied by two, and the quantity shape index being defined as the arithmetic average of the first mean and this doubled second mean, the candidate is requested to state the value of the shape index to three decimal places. 0.251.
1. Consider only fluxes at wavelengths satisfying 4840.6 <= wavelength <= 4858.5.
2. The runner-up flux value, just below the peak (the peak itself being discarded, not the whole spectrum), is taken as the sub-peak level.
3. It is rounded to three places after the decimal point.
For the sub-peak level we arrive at 6.026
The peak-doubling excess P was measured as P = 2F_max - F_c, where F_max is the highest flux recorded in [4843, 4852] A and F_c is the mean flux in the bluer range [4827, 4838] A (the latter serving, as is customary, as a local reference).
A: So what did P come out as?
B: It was 5.8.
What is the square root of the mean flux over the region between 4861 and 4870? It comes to 2.39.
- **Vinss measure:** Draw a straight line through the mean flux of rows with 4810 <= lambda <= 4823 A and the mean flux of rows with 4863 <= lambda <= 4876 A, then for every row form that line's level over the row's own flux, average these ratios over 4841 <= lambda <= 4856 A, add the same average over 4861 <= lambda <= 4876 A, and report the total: 2.00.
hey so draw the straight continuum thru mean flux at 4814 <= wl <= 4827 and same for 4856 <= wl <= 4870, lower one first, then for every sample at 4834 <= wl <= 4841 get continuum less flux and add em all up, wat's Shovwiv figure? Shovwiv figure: -1.1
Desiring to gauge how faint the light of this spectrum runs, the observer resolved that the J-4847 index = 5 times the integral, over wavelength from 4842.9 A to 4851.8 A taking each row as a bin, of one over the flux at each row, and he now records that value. 7.5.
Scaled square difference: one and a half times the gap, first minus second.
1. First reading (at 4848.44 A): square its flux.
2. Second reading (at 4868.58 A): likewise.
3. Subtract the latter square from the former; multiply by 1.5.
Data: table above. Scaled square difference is 1.6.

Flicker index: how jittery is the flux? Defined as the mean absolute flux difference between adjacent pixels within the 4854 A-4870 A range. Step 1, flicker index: 0.068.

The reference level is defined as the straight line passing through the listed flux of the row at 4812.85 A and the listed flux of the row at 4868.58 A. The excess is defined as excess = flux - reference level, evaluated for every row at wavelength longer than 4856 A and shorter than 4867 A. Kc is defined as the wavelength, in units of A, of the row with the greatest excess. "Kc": 4859.62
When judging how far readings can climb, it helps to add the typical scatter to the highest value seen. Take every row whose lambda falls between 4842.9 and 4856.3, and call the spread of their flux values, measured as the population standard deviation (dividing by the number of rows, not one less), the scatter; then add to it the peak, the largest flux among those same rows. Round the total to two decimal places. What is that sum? 6.15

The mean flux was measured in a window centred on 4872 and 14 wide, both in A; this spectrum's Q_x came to 5.83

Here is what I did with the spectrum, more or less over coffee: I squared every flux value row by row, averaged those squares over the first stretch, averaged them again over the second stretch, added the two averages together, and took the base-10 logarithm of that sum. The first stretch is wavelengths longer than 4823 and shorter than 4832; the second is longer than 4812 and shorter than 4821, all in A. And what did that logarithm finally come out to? 1.86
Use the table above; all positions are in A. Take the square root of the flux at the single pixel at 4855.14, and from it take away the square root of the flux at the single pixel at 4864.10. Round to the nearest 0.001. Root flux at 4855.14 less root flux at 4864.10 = 0.018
